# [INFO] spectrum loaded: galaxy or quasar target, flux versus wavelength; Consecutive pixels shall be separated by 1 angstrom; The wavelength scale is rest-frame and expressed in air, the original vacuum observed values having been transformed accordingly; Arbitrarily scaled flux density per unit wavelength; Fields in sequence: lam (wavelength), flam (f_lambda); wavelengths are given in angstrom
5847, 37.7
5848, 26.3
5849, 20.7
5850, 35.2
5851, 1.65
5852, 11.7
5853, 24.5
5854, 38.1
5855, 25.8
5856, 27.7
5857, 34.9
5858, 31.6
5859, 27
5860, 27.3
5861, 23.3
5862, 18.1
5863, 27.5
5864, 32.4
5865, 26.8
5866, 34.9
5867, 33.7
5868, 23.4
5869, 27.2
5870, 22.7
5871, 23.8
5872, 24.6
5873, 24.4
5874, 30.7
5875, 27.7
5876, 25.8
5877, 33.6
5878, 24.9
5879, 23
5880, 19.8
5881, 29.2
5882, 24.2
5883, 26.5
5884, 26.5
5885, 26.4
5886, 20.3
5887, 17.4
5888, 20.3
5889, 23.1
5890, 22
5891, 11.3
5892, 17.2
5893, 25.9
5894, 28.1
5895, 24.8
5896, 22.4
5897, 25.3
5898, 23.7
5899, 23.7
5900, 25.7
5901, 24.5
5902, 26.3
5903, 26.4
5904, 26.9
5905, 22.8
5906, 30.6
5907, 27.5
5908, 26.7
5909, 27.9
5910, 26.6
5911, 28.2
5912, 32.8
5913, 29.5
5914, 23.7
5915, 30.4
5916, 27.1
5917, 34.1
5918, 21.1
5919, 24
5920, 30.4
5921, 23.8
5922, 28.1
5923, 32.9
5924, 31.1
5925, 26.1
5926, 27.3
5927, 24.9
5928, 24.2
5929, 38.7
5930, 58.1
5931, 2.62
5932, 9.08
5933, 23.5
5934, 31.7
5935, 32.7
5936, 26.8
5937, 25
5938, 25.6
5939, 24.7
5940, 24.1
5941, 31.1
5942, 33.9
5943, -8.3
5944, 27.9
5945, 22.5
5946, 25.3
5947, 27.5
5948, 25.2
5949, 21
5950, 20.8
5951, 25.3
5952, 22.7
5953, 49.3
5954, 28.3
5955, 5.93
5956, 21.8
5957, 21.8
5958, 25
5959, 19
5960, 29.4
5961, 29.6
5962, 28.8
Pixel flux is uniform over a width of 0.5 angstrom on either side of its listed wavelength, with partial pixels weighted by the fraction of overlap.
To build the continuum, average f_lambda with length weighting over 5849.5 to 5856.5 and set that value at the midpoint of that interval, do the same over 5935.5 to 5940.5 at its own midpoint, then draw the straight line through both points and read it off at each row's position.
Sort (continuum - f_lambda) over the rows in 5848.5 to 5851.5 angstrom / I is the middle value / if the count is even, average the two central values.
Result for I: 3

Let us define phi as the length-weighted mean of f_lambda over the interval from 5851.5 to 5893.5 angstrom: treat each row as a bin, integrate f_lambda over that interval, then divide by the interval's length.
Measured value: 25.4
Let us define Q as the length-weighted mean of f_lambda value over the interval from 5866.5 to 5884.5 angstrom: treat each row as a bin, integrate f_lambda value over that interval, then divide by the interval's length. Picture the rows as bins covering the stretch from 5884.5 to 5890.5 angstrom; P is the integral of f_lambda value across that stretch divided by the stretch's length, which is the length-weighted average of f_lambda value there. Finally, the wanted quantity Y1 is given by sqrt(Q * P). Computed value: 23.8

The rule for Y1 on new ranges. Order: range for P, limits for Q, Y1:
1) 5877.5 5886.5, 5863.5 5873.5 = 25.9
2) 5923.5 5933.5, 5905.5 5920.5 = 27.3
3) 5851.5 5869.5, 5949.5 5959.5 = 25.7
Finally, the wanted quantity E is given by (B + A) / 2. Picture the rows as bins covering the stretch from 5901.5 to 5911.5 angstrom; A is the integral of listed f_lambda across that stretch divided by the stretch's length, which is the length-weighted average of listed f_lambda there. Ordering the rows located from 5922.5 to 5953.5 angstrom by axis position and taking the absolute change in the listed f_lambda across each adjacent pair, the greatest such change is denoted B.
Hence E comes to 41.2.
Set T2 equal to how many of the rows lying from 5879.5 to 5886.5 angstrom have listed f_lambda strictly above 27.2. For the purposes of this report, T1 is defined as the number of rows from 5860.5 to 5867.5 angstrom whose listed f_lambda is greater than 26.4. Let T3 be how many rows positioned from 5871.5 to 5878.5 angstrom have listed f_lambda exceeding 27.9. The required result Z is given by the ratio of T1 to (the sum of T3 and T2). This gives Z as 1.7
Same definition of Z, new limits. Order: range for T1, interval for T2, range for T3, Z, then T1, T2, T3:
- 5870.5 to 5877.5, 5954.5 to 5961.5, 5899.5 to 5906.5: 1.0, 3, 2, 1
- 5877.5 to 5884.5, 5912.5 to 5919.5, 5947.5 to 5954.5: 0.6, 3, 3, 2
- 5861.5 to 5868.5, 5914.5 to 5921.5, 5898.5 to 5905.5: 1.7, 5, 3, 0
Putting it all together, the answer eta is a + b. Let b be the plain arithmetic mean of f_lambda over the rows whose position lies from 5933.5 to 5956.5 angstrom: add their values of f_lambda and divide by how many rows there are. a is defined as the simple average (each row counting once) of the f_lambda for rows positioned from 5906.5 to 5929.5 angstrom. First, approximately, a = 28.1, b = 25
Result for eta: 53.0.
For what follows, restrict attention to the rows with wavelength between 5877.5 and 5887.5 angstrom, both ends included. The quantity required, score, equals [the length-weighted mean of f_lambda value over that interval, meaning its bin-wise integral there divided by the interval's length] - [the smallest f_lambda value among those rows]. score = 6.4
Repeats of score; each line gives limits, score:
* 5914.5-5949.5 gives 34.4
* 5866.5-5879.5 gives 3.9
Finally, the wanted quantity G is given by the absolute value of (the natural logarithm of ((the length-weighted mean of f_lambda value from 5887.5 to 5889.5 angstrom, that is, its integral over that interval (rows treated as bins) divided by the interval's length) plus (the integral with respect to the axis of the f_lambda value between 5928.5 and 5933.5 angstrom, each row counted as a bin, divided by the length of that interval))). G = 3.87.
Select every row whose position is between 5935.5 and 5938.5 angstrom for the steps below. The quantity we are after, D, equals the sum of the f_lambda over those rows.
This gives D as 77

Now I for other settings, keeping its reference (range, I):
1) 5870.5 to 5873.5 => 0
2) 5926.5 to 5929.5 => 0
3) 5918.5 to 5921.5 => 1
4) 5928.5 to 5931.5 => -14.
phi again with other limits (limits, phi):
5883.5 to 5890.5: 22.3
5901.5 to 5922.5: 27.4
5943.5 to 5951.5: 24.4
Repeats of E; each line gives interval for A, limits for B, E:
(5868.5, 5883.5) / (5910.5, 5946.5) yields 40.7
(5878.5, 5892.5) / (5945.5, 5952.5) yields 13.2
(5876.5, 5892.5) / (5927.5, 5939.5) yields 39.2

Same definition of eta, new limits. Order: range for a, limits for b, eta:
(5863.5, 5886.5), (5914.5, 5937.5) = 54.2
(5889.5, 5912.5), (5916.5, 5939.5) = 52.3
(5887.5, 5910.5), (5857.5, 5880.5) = 51.0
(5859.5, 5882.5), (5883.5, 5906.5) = 50.0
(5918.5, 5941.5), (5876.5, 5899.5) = 50.7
